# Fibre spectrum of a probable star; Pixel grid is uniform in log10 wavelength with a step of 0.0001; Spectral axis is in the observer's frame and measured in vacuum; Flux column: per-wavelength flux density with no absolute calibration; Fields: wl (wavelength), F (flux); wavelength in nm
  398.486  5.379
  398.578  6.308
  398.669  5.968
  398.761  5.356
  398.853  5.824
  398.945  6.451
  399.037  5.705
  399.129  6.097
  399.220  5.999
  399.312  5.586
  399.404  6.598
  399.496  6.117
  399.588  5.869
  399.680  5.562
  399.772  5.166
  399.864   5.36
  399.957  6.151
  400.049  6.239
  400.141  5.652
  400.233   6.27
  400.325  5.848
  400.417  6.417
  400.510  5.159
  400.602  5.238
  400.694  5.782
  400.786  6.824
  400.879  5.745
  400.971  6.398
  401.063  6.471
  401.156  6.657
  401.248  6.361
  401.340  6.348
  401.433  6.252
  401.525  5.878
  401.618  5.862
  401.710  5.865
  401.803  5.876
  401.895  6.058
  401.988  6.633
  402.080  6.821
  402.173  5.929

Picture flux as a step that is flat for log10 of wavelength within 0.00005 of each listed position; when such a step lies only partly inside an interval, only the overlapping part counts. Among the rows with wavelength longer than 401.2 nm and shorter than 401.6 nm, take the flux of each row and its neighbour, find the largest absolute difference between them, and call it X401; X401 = 0.37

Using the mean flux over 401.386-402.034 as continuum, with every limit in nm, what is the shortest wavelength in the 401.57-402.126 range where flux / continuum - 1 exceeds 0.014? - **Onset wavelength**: 401.988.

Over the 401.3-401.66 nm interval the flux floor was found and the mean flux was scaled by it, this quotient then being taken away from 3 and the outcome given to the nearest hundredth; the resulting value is 1.96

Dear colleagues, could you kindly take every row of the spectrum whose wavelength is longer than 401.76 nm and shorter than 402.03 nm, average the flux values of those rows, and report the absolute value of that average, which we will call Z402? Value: 6.19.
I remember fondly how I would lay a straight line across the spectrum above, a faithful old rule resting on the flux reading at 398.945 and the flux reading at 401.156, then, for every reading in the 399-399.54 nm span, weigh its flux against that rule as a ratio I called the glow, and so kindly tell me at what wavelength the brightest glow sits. 399.404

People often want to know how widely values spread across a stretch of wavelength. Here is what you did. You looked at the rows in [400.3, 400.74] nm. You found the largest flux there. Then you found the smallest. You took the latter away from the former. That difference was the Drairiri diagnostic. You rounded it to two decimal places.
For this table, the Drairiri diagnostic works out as 1.26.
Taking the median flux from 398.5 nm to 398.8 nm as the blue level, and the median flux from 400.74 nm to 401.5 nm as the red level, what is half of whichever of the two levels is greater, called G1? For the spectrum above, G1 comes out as 3.19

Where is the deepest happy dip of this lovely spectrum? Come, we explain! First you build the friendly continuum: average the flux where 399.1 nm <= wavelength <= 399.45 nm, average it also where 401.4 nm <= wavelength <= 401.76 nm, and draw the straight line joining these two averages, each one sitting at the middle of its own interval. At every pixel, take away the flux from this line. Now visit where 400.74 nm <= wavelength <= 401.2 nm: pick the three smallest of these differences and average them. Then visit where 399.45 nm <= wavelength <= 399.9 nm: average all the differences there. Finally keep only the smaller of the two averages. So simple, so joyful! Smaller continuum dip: -0.7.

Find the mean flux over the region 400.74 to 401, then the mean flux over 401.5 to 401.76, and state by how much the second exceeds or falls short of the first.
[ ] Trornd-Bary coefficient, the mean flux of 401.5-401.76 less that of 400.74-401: -0.5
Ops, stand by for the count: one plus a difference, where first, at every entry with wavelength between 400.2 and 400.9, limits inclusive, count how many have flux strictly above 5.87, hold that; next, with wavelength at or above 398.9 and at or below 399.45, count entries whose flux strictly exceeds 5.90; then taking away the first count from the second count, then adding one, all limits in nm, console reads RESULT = 2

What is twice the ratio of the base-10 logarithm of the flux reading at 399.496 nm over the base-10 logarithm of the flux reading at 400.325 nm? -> 2.05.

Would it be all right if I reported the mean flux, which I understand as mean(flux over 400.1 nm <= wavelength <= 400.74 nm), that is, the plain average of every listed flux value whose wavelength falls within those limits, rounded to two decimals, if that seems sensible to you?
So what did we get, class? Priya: 5.77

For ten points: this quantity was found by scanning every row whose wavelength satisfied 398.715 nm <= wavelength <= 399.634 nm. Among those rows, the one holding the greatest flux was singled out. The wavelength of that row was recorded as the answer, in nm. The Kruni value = 399.404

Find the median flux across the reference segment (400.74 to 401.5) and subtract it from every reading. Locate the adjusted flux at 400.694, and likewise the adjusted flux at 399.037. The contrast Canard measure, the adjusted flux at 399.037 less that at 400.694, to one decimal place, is -0.1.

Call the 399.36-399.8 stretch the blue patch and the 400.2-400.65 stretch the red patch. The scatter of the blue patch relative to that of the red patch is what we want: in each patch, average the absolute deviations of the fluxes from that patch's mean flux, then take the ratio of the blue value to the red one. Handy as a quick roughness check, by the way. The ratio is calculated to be 0.8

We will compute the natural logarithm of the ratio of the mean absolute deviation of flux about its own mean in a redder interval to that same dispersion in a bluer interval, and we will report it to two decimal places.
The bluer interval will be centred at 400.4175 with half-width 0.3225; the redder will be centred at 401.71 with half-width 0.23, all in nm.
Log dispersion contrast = -1.78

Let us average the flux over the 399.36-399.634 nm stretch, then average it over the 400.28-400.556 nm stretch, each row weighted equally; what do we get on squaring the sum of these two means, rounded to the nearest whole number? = 144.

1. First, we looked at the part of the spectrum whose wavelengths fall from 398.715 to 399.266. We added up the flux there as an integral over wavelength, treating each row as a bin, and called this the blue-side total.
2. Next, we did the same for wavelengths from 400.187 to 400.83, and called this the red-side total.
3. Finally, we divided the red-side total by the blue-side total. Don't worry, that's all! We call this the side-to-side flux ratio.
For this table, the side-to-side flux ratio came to 1.2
